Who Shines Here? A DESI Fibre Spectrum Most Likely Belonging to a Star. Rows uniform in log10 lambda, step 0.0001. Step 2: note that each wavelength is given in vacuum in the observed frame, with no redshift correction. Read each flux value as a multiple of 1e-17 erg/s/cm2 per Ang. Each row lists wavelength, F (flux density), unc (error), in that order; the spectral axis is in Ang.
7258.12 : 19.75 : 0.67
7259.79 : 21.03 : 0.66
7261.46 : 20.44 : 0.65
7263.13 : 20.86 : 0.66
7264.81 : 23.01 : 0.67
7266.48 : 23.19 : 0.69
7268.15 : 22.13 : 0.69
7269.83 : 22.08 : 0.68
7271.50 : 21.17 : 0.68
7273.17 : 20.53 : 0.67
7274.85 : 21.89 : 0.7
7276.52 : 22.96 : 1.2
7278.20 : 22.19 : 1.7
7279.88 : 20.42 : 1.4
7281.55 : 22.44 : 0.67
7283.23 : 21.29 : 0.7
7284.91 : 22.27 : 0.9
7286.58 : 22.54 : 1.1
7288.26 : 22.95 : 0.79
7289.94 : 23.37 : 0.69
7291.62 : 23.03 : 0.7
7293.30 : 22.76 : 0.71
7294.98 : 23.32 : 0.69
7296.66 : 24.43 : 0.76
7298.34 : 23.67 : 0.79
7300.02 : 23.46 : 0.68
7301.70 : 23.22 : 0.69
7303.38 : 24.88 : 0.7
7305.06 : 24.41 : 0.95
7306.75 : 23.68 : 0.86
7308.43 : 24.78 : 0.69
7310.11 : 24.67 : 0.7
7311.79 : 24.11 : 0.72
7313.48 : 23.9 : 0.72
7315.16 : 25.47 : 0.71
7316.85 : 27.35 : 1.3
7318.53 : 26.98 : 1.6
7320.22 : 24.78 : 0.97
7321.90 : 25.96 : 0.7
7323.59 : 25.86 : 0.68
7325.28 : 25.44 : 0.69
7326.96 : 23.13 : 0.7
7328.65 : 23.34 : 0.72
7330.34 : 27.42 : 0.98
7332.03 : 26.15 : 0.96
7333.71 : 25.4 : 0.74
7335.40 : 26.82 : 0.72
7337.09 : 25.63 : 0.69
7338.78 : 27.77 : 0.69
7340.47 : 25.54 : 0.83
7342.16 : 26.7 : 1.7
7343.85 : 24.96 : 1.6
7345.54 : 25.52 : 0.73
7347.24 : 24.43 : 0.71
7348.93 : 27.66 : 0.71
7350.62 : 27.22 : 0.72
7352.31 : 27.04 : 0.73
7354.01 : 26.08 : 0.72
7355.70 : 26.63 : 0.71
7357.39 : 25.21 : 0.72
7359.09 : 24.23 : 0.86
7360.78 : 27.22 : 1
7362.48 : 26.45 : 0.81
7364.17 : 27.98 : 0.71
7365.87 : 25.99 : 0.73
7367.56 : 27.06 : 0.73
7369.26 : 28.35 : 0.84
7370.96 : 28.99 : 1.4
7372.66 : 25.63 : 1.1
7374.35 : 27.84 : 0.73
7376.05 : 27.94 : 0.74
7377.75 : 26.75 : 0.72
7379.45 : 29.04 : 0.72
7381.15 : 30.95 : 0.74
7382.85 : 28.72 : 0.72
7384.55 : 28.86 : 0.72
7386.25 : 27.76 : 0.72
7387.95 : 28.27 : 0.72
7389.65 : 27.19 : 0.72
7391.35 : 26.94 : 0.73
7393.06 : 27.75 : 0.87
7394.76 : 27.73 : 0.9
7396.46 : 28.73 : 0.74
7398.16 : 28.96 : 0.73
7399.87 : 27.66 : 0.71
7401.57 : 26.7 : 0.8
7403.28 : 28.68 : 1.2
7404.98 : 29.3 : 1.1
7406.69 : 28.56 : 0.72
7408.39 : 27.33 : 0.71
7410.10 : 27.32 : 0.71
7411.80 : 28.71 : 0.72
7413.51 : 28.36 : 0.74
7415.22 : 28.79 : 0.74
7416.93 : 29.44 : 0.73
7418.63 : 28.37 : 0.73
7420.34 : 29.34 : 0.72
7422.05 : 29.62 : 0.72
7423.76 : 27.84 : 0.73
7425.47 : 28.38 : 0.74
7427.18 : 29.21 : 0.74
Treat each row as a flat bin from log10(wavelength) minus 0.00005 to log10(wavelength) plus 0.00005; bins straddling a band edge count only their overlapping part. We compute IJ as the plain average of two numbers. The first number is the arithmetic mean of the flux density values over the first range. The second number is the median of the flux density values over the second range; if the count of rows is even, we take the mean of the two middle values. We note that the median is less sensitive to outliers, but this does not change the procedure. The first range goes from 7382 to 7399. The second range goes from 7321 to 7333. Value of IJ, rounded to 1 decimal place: 27.0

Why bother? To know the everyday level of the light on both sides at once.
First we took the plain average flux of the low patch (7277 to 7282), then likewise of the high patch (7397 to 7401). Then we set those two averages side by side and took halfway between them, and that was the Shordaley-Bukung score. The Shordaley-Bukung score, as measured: 25.0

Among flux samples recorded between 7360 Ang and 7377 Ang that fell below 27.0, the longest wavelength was 7372.66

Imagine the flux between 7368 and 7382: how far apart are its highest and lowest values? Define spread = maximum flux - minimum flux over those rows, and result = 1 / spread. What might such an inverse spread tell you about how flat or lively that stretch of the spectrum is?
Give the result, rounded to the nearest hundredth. 0.19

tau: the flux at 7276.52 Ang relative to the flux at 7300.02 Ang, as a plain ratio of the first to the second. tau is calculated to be 0.98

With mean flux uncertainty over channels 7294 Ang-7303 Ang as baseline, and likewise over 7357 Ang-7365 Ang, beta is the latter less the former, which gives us 0.10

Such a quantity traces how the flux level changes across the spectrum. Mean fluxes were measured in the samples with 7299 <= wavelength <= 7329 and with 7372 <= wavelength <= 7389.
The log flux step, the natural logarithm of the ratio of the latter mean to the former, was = 0.13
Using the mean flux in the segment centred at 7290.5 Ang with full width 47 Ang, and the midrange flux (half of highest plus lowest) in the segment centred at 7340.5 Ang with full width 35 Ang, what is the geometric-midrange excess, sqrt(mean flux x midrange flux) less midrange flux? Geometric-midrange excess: -1.28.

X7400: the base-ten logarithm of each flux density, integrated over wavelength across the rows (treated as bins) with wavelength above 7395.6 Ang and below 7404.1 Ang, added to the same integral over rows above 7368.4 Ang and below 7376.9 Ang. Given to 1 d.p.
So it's 24.6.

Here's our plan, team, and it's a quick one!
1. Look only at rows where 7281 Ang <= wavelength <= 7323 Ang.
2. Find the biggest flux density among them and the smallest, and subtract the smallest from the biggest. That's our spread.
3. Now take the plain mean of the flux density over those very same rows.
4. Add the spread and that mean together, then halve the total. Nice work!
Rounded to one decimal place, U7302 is 15.0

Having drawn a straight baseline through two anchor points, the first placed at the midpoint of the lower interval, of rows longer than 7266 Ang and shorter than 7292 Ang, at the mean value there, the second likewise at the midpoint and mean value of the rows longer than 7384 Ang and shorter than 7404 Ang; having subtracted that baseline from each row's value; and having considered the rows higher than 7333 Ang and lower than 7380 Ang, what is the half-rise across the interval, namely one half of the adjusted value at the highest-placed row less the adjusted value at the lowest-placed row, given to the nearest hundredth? 0.67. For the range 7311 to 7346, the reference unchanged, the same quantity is -0.14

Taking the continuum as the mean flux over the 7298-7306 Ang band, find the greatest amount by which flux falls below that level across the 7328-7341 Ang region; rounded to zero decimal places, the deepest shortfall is 1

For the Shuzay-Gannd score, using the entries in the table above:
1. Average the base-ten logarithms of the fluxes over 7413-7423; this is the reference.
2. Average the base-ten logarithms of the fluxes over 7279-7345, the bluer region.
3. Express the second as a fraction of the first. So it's 0.949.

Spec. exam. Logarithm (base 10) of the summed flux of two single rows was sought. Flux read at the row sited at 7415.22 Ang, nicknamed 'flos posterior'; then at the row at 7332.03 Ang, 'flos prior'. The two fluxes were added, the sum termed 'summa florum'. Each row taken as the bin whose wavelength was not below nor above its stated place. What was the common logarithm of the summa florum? 1.74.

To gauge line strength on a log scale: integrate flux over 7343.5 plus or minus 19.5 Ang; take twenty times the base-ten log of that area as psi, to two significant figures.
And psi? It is 60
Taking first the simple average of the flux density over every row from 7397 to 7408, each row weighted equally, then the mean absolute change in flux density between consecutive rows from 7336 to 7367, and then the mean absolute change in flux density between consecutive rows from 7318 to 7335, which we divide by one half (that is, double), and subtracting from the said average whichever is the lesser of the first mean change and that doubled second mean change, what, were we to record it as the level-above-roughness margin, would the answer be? 26.9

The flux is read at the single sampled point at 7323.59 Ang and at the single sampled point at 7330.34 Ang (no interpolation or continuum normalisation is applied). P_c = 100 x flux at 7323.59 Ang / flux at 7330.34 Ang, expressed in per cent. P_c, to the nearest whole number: 94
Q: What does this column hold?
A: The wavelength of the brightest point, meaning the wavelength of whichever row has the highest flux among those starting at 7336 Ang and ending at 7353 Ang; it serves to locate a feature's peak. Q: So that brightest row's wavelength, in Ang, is 7338.78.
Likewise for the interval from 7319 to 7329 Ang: 7321.90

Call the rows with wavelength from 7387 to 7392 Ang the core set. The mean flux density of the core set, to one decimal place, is 27.5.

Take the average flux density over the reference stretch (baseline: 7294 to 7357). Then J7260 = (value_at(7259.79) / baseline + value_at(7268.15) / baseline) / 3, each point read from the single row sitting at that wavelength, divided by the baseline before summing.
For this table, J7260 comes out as 0.568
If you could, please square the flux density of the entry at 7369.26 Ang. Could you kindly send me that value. 804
